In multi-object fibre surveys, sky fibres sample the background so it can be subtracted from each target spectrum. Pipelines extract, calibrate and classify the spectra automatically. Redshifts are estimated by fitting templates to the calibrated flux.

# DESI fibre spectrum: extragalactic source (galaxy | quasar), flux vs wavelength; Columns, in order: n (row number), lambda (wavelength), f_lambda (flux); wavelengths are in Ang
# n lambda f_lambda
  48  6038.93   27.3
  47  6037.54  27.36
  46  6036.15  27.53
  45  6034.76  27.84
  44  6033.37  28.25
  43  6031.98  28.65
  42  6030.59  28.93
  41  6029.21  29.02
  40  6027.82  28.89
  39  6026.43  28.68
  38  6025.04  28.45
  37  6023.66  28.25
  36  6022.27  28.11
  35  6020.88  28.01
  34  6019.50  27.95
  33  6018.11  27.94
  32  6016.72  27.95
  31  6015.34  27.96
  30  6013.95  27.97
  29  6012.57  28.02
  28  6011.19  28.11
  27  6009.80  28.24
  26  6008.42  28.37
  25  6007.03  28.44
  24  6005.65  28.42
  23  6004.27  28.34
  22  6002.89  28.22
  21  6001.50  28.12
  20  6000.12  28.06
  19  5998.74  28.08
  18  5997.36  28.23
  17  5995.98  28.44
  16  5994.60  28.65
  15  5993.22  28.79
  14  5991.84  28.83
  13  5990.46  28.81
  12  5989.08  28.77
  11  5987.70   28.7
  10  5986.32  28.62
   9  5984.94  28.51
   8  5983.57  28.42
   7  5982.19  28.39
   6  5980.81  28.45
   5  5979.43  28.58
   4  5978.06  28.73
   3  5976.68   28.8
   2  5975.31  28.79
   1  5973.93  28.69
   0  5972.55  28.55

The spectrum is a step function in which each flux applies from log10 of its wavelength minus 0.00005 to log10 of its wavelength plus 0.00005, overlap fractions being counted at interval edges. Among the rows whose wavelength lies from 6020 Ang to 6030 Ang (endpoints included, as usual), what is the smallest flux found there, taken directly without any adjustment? 28.01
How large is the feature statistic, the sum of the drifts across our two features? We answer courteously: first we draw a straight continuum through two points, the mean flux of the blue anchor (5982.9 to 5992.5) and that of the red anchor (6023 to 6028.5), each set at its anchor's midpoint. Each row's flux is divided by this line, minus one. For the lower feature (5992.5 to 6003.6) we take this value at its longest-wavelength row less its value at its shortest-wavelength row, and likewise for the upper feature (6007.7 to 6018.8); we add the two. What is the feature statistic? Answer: -0.033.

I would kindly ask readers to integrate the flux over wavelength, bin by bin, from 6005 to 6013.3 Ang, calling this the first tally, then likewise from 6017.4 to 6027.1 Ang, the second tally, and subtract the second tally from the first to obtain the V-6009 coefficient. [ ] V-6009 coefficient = -39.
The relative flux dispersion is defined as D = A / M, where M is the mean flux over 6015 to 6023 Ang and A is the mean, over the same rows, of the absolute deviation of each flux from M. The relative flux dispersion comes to 0.0017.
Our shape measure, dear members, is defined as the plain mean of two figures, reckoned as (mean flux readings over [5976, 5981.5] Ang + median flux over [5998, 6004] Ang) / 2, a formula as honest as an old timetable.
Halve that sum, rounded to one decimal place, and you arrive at 28.4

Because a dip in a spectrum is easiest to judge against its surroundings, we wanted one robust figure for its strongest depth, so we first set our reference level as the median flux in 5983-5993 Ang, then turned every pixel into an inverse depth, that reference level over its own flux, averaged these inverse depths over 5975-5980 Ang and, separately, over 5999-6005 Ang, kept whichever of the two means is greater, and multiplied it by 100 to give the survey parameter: 102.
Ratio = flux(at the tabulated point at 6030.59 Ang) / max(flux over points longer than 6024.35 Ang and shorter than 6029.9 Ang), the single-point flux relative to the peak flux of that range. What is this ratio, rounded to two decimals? 1.00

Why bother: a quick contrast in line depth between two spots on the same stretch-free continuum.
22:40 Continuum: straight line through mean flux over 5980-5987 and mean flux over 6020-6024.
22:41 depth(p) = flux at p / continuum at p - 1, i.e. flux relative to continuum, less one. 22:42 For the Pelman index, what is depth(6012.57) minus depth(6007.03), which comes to -0.013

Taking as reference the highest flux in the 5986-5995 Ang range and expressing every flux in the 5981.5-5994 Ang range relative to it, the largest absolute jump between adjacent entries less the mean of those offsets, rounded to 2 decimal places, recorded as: 0.29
